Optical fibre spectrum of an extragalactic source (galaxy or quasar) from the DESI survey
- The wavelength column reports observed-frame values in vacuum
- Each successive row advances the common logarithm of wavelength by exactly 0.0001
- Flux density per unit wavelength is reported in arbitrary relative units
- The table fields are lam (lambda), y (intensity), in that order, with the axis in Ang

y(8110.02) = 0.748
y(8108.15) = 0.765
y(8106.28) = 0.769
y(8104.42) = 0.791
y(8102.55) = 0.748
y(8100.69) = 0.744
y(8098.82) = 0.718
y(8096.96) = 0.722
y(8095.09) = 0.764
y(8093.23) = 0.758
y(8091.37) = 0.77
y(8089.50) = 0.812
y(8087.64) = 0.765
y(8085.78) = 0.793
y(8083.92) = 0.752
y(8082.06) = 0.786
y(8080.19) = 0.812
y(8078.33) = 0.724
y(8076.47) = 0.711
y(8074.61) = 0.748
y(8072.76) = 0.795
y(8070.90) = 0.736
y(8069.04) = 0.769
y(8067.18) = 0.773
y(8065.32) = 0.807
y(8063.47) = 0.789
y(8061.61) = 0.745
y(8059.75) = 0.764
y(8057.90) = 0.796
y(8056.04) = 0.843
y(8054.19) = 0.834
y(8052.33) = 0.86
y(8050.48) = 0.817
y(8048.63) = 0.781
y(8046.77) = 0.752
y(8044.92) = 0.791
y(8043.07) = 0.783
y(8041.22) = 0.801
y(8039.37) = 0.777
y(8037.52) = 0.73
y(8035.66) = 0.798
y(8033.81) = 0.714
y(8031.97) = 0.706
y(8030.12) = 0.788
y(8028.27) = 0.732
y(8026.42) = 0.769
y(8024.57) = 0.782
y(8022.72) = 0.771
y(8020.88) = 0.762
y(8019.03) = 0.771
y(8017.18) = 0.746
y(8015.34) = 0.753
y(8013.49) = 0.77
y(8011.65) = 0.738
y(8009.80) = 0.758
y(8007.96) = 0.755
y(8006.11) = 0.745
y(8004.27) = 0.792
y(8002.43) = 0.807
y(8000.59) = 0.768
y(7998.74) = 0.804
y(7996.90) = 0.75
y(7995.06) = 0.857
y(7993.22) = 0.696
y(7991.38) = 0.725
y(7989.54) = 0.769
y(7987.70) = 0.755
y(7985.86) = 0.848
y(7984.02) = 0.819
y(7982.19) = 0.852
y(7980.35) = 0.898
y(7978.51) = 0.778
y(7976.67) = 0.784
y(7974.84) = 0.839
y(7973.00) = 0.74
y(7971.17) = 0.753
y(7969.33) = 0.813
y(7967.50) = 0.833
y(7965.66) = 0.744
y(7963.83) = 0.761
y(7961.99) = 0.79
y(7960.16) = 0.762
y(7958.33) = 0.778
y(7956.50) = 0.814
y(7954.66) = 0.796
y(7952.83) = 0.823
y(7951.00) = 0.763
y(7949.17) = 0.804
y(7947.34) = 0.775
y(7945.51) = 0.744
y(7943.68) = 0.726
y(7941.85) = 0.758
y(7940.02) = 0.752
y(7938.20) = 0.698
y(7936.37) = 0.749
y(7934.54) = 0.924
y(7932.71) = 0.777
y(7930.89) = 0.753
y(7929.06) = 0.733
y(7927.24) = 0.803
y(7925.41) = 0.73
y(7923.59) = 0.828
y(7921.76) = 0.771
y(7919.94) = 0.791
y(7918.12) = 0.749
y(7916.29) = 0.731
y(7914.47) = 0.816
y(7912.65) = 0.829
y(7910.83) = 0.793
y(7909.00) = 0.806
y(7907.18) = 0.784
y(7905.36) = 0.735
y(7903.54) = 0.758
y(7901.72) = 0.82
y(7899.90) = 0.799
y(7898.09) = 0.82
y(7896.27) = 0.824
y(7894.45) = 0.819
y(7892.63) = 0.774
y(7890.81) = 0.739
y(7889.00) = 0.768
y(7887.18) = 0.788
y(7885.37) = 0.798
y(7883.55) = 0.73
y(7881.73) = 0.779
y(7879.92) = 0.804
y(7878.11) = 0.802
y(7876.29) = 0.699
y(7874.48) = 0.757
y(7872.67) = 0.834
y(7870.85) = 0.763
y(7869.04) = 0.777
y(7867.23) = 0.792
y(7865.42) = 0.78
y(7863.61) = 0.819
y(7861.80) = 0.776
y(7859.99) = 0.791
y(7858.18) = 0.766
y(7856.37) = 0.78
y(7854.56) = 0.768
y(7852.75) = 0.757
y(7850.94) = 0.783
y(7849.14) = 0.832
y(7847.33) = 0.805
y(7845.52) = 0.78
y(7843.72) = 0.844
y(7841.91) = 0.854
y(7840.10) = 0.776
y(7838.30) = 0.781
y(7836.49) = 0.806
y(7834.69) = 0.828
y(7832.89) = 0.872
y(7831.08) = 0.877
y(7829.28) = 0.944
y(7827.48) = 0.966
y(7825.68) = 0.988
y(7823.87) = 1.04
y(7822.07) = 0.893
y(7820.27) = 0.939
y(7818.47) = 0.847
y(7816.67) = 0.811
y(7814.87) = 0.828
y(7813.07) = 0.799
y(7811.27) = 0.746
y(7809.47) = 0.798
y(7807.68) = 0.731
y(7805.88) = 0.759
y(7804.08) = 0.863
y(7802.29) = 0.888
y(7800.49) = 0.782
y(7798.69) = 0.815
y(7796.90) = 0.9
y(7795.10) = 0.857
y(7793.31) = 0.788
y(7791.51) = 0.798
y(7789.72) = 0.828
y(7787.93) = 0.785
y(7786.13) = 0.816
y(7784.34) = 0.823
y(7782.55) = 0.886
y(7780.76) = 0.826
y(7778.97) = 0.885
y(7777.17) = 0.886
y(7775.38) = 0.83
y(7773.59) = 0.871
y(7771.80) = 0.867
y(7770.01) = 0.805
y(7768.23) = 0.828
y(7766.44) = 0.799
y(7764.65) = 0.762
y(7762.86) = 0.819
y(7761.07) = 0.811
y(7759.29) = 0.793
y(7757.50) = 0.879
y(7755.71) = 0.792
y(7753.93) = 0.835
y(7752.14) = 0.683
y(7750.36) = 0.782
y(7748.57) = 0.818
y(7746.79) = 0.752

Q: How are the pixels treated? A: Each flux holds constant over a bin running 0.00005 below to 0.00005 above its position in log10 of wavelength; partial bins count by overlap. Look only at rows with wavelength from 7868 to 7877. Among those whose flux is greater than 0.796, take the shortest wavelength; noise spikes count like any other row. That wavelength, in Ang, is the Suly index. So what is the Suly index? 7872.67 Ang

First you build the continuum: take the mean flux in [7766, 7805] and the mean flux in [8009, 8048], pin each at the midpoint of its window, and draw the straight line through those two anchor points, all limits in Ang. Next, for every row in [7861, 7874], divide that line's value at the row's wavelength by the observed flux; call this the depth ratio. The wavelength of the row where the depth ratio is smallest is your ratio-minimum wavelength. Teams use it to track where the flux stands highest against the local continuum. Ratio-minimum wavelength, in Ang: 7872.67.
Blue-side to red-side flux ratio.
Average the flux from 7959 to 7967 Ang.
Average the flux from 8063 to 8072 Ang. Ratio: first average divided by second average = 0.99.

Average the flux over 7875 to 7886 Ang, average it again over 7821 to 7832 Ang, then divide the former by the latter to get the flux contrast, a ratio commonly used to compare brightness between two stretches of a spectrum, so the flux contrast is 0.81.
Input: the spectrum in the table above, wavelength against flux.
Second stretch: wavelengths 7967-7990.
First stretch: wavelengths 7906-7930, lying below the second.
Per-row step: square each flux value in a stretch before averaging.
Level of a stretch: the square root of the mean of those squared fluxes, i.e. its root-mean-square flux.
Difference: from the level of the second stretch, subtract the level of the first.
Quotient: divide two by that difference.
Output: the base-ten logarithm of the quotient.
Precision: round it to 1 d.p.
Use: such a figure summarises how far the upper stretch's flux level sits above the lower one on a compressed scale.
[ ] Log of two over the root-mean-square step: 1.9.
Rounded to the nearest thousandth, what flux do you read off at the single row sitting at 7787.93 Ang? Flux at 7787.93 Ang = 0.785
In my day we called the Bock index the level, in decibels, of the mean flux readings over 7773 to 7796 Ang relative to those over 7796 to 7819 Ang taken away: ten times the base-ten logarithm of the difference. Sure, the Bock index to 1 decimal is -16.2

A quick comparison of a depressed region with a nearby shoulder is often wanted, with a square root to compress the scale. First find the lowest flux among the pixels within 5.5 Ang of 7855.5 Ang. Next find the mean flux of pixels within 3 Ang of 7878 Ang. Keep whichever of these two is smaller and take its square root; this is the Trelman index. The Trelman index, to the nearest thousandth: 0.870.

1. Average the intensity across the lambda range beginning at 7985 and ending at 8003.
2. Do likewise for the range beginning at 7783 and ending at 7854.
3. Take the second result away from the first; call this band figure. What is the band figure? -0.06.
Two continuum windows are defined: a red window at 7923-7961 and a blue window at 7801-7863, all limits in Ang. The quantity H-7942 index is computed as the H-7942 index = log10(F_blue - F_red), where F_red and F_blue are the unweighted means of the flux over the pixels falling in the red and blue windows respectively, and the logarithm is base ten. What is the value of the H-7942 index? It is -1.24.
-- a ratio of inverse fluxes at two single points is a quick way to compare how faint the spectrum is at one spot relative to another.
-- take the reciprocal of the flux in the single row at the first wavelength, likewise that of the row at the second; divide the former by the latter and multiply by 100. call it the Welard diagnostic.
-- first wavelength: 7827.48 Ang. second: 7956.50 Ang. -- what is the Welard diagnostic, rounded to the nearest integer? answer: 84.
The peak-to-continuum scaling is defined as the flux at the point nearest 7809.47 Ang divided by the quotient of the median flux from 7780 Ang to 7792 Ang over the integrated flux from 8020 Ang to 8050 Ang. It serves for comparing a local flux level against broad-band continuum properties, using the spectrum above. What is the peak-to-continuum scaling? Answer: 22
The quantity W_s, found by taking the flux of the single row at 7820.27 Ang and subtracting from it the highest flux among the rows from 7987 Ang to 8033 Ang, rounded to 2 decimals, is 0.08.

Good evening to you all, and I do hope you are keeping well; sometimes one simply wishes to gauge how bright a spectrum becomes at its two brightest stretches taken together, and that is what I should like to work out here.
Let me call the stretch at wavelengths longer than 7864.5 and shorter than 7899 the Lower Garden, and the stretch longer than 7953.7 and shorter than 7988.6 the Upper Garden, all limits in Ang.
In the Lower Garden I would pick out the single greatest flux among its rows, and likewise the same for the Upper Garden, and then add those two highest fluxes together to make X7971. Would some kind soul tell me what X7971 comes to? 1.73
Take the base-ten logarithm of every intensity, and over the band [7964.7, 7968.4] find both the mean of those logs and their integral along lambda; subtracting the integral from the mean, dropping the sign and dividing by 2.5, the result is 0.1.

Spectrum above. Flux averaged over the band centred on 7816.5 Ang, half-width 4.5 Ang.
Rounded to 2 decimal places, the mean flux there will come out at 0.84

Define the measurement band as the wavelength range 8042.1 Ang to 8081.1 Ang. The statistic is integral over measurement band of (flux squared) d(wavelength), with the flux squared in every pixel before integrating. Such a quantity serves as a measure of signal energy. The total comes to 23.9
